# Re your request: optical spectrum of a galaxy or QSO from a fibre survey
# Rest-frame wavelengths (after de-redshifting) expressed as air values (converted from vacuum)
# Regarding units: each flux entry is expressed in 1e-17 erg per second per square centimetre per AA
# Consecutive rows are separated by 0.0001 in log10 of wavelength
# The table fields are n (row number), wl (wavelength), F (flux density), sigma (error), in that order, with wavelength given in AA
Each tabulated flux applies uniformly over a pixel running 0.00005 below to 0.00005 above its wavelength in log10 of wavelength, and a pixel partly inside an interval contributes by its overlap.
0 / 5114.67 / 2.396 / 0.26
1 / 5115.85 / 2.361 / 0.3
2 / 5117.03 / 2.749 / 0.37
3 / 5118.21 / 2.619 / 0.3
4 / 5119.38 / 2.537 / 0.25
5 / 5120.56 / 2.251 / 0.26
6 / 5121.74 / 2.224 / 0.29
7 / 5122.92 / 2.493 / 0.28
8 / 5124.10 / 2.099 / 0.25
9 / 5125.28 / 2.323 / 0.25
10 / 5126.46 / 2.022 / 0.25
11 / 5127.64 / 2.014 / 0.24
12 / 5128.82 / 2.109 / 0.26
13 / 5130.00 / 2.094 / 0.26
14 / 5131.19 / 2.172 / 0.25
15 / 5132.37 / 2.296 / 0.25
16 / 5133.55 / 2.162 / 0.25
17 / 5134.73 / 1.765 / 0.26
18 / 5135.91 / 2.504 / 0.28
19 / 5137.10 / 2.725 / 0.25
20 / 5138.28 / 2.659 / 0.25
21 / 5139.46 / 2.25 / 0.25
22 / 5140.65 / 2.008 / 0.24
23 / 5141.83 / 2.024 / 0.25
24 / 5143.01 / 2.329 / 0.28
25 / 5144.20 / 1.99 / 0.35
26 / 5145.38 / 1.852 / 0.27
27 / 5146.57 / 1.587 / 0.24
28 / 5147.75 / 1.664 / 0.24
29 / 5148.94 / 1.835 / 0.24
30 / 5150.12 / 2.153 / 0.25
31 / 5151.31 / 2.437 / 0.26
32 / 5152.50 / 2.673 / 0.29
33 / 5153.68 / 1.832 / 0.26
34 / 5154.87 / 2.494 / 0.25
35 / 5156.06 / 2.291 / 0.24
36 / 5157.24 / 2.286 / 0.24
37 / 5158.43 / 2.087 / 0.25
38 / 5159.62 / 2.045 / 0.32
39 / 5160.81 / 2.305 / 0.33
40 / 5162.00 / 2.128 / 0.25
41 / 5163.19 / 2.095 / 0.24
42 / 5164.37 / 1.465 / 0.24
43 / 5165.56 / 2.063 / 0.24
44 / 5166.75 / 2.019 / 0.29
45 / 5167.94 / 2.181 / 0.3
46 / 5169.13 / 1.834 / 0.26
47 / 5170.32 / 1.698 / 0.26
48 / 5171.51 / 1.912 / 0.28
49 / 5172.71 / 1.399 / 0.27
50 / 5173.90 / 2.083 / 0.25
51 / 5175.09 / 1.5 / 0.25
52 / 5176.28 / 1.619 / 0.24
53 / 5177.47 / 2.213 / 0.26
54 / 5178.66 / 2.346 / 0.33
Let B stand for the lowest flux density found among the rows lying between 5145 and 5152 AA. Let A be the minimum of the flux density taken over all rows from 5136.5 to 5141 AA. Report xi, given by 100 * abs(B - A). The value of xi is 42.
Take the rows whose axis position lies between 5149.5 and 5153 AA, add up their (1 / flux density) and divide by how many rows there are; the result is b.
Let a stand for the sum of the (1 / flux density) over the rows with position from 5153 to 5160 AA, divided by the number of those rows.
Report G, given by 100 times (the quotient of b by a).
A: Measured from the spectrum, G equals 90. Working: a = 0.465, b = 0.42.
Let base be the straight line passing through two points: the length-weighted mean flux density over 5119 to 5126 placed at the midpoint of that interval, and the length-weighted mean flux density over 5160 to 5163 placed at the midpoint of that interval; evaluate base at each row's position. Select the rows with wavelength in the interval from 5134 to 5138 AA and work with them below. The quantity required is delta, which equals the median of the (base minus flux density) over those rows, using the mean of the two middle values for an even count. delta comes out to -0.24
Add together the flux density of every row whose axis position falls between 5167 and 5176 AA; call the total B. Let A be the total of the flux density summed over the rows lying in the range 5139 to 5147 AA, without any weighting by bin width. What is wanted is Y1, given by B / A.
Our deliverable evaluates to 0.90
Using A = 14.0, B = 12.6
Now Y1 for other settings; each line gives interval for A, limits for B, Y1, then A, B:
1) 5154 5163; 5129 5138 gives 1.01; 15.6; 15.7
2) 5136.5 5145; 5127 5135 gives 0.91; 16.0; 14.6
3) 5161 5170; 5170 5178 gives 0.90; 13.8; 12.4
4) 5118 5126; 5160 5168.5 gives 0.86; 16.5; 14.3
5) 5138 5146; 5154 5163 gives 1.03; 15.1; 15.6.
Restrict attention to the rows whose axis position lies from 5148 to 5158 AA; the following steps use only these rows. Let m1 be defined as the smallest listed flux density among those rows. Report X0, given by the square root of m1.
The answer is 1.35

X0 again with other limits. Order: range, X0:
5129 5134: 1.45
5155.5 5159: 1.44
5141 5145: 1.41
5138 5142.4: 1.42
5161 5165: 1.21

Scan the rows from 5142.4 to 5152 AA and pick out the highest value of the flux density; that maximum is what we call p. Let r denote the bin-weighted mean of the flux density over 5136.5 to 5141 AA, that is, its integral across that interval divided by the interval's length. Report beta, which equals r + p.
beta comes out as 4.9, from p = 2.437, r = 2.4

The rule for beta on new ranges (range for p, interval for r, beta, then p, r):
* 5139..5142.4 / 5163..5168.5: 4.2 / 2.25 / 2.0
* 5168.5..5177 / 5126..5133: 4.2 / 2.083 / 2.1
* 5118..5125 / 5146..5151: 4.5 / 2.619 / 1.8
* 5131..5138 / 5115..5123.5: 5.2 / 2.725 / 2.5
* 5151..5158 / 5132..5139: 5.0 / 2.673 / 2.4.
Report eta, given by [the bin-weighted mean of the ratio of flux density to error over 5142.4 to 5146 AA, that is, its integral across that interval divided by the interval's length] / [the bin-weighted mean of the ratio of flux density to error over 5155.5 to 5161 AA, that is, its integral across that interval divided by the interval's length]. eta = 0.8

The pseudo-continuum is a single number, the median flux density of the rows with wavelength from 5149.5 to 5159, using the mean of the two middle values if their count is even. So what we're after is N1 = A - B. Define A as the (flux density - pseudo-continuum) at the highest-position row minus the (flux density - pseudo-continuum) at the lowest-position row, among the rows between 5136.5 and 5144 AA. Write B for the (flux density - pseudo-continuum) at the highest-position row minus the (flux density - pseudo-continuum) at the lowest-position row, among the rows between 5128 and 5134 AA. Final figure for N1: -0.4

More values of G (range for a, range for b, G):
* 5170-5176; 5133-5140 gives 73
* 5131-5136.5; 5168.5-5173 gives 128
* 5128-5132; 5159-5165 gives 108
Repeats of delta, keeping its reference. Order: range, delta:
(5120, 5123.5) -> 0.06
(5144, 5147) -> 0.38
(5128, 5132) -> 0.18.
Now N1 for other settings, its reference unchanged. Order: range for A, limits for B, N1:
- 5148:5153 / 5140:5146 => 1.0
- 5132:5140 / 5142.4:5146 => 0.4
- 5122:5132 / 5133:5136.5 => -0.7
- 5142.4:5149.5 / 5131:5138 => -1.0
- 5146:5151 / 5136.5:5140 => 1.0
